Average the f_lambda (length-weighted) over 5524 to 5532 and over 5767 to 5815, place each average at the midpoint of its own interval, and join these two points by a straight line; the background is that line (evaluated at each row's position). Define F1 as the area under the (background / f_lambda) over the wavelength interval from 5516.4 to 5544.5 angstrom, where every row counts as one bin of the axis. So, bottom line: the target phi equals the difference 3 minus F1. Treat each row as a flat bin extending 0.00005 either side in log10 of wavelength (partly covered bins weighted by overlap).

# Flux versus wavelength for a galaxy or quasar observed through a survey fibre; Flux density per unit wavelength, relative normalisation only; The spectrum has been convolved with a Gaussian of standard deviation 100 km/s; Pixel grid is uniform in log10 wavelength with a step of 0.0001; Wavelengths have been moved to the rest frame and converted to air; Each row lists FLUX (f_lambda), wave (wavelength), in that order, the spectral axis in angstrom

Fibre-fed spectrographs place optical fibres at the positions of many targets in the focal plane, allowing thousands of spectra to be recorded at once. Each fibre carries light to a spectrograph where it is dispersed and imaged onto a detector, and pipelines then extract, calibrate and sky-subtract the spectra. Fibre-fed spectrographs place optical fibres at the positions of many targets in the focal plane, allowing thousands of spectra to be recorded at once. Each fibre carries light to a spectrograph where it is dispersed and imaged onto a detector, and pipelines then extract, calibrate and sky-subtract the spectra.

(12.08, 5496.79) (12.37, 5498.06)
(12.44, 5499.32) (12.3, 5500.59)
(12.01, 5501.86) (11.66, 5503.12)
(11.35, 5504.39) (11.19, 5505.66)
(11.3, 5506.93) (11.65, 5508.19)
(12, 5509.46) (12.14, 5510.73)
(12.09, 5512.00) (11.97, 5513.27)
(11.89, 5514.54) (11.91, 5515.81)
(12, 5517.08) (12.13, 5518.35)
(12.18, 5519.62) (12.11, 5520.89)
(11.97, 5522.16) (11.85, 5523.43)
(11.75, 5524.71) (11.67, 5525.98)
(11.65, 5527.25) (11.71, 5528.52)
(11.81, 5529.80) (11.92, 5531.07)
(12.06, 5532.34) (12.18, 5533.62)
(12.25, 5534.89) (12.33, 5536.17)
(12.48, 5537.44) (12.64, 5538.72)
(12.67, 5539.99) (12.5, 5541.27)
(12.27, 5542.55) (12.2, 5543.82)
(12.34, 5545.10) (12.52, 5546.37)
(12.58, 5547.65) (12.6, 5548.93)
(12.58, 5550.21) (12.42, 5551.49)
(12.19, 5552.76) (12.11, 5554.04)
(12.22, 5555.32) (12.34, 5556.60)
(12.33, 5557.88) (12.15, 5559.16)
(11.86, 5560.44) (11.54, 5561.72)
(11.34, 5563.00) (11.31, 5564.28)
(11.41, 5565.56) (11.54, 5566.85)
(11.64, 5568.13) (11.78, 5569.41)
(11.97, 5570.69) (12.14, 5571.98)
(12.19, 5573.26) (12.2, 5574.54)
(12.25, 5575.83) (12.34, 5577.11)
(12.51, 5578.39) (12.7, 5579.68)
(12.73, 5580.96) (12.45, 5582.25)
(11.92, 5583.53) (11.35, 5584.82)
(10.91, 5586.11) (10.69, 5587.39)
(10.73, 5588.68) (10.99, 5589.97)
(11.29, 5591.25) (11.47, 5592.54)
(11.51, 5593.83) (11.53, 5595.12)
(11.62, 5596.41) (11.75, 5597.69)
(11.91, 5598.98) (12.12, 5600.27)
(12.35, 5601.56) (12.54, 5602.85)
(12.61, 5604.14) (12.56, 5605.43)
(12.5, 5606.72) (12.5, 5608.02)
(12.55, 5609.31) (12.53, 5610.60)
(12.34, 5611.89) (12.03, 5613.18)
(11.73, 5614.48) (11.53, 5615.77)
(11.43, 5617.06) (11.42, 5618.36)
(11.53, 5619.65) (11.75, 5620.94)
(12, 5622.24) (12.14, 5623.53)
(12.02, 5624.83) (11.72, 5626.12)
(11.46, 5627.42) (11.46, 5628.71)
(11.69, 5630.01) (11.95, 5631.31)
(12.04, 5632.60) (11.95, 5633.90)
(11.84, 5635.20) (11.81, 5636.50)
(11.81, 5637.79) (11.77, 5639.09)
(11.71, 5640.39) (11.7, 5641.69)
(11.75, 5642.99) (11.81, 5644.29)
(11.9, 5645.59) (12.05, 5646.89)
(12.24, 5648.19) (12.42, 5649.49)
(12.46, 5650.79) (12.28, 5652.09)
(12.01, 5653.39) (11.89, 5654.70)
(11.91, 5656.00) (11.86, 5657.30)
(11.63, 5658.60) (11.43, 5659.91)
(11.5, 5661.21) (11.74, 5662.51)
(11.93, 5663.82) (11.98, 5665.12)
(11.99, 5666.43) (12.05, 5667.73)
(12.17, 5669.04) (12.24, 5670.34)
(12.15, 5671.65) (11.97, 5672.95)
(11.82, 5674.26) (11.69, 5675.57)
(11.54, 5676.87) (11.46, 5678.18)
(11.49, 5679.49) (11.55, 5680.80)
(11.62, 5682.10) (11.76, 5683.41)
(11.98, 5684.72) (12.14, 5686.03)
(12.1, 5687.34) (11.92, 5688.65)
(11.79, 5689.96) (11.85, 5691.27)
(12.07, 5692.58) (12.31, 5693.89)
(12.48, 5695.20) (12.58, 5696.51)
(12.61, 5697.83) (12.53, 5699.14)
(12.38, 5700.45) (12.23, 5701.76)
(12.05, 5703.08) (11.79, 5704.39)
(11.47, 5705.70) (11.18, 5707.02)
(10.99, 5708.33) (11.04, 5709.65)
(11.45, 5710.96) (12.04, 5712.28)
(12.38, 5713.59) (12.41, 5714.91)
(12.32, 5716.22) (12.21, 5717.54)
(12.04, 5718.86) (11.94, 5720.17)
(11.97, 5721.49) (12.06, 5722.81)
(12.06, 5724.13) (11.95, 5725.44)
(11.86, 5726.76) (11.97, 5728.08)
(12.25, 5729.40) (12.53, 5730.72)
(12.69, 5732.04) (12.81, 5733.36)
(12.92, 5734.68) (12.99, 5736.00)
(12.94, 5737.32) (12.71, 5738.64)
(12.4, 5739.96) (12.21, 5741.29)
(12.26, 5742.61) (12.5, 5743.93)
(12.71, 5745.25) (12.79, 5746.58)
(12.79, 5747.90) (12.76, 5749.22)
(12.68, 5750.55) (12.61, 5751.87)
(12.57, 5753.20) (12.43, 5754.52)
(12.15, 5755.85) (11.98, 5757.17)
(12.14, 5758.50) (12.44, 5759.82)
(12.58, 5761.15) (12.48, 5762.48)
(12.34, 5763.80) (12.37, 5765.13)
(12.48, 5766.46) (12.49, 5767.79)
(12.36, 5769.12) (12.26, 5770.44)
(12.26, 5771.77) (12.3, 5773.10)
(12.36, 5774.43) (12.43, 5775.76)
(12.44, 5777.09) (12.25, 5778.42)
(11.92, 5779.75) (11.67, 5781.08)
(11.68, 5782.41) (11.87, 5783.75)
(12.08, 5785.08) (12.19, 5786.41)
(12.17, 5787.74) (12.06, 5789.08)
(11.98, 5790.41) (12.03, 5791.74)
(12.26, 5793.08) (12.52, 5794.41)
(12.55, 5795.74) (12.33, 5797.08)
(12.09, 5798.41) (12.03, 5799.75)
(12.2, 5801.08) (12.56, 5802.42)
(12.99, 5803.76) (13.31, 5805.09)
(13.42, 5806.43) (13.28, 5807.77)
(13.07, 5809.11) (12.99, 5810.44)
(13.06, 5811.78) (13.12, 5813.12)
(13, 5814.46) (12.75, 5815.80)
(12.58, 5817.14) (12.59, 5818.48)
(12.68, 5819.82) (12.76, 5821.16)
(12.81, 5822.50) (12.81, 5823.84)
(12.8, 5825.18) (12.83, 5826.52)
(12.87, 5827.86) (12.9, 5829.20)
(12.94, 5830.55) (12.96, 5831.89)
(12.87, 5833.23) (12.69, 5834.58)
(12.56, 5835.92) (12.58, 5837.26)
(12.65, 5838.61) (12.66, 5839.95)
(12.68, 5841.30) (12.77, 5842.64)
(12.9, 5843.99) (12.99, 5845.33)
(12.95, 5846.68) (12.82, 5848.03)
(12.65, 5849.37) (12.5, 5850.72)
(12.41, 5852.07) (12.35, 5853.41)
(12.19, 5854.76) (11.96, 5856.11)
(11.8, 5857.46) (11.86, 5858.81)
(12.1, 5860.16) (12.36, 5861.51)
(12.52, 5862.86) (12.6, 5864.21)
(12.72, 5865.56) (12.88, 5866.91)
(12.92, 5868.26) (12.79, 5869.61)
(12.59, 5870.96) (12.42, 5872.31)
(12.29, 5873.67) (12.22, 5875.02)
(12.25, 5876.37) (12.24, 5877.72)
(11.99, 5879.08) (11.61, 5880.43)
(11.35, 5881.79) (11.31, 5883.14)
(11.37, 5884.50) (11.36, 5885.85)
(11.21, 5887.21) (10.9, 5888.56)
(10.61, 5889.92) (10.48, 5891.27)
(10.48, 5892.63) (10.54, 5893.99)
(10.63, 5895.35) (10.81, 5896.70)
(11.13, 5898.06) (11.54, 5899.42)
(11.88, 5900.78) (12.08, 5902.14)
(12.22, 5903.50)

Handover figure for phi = -24.3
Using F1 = 27.3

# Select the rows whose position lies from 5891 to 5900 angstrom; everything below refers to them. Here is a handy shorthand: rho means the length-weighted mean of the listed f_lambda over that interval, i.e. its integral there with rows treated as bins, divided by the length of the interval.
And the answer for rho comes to 10.8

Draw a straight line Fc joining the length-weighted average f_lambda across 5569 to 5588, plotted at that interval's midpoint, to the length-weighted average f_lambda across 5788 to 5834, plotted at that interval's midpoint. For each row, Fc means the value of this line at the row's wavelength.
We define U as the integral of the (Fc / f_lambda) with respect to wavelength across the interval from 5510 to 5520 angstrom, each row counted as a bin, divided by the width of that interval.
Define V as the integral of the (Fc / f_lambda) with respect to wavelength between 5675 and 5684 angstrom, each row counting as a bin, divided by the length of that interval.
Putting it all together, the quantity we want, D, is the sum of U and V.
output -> 2.05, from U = 0.983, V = 1.06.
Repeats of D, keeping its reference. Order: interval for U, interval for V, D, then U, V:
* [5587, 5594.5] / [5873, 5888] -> 2.18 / 1.083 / 1.10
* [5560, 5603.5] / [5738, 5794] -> 2.04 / 1.023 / 1.02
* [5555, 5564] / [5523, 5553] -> 1.98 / 1.003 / 0.97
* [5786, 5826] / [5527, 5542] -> 1.98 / 1.005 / 0.97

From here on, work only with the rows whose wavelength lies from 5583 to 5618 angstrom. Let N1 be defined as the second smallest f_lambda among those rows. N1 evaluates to 10.73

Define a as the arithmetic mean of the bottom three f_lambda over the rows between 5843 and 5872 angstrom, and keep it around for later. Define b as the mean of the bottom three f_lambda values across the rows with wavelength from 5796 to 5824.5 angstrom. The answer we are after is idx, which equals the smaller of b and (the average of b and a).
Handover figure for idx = 12.0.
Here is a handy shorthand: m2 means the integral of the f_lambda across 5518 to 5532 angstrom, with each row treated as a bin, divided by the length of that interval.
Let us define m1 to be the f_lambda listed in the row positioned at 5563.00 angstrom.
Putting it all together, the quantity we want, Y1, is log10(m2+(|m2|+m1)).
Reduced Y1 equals 1.55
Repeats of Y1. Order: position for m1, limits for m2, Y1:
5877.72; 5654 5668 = 1.55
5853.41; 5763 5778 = 1.57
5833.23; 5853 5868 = 1.57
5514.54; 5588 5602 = 1.54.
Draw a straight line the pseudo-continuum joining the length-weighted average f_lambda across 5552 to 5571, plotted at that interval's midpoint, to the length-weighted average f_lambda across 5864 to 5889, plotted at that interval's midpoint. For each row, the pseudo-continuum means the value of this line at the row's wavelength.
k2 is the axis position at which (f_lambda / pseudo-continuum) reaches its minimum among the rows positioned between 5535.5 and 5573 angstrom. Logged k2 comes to 5564.28 angstrom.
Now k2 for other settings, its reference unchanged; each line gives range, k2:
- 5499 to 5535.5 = 5505.66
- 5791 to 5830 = 5799.75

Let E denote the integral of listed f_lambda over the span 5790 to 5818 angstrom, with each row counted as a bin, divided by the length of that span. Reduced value 12.7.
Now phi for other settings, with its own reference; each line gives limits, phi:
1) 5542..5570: -24.5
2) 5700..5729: -26.9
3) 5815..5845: -26.5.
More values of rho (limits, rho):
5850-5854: 12.4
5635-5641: 11.8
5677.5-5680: 11.5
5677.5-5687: 11.7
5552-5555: 12.2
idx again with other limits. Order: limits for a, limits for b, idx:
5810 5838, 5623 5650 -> 11.5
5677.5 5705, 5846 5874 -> 11.7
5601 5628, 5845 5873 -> 11.7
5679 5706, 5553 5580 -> 11.4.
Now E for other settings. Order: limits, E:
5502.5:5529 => 11.8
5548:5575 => 12.0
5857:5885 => 12.2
